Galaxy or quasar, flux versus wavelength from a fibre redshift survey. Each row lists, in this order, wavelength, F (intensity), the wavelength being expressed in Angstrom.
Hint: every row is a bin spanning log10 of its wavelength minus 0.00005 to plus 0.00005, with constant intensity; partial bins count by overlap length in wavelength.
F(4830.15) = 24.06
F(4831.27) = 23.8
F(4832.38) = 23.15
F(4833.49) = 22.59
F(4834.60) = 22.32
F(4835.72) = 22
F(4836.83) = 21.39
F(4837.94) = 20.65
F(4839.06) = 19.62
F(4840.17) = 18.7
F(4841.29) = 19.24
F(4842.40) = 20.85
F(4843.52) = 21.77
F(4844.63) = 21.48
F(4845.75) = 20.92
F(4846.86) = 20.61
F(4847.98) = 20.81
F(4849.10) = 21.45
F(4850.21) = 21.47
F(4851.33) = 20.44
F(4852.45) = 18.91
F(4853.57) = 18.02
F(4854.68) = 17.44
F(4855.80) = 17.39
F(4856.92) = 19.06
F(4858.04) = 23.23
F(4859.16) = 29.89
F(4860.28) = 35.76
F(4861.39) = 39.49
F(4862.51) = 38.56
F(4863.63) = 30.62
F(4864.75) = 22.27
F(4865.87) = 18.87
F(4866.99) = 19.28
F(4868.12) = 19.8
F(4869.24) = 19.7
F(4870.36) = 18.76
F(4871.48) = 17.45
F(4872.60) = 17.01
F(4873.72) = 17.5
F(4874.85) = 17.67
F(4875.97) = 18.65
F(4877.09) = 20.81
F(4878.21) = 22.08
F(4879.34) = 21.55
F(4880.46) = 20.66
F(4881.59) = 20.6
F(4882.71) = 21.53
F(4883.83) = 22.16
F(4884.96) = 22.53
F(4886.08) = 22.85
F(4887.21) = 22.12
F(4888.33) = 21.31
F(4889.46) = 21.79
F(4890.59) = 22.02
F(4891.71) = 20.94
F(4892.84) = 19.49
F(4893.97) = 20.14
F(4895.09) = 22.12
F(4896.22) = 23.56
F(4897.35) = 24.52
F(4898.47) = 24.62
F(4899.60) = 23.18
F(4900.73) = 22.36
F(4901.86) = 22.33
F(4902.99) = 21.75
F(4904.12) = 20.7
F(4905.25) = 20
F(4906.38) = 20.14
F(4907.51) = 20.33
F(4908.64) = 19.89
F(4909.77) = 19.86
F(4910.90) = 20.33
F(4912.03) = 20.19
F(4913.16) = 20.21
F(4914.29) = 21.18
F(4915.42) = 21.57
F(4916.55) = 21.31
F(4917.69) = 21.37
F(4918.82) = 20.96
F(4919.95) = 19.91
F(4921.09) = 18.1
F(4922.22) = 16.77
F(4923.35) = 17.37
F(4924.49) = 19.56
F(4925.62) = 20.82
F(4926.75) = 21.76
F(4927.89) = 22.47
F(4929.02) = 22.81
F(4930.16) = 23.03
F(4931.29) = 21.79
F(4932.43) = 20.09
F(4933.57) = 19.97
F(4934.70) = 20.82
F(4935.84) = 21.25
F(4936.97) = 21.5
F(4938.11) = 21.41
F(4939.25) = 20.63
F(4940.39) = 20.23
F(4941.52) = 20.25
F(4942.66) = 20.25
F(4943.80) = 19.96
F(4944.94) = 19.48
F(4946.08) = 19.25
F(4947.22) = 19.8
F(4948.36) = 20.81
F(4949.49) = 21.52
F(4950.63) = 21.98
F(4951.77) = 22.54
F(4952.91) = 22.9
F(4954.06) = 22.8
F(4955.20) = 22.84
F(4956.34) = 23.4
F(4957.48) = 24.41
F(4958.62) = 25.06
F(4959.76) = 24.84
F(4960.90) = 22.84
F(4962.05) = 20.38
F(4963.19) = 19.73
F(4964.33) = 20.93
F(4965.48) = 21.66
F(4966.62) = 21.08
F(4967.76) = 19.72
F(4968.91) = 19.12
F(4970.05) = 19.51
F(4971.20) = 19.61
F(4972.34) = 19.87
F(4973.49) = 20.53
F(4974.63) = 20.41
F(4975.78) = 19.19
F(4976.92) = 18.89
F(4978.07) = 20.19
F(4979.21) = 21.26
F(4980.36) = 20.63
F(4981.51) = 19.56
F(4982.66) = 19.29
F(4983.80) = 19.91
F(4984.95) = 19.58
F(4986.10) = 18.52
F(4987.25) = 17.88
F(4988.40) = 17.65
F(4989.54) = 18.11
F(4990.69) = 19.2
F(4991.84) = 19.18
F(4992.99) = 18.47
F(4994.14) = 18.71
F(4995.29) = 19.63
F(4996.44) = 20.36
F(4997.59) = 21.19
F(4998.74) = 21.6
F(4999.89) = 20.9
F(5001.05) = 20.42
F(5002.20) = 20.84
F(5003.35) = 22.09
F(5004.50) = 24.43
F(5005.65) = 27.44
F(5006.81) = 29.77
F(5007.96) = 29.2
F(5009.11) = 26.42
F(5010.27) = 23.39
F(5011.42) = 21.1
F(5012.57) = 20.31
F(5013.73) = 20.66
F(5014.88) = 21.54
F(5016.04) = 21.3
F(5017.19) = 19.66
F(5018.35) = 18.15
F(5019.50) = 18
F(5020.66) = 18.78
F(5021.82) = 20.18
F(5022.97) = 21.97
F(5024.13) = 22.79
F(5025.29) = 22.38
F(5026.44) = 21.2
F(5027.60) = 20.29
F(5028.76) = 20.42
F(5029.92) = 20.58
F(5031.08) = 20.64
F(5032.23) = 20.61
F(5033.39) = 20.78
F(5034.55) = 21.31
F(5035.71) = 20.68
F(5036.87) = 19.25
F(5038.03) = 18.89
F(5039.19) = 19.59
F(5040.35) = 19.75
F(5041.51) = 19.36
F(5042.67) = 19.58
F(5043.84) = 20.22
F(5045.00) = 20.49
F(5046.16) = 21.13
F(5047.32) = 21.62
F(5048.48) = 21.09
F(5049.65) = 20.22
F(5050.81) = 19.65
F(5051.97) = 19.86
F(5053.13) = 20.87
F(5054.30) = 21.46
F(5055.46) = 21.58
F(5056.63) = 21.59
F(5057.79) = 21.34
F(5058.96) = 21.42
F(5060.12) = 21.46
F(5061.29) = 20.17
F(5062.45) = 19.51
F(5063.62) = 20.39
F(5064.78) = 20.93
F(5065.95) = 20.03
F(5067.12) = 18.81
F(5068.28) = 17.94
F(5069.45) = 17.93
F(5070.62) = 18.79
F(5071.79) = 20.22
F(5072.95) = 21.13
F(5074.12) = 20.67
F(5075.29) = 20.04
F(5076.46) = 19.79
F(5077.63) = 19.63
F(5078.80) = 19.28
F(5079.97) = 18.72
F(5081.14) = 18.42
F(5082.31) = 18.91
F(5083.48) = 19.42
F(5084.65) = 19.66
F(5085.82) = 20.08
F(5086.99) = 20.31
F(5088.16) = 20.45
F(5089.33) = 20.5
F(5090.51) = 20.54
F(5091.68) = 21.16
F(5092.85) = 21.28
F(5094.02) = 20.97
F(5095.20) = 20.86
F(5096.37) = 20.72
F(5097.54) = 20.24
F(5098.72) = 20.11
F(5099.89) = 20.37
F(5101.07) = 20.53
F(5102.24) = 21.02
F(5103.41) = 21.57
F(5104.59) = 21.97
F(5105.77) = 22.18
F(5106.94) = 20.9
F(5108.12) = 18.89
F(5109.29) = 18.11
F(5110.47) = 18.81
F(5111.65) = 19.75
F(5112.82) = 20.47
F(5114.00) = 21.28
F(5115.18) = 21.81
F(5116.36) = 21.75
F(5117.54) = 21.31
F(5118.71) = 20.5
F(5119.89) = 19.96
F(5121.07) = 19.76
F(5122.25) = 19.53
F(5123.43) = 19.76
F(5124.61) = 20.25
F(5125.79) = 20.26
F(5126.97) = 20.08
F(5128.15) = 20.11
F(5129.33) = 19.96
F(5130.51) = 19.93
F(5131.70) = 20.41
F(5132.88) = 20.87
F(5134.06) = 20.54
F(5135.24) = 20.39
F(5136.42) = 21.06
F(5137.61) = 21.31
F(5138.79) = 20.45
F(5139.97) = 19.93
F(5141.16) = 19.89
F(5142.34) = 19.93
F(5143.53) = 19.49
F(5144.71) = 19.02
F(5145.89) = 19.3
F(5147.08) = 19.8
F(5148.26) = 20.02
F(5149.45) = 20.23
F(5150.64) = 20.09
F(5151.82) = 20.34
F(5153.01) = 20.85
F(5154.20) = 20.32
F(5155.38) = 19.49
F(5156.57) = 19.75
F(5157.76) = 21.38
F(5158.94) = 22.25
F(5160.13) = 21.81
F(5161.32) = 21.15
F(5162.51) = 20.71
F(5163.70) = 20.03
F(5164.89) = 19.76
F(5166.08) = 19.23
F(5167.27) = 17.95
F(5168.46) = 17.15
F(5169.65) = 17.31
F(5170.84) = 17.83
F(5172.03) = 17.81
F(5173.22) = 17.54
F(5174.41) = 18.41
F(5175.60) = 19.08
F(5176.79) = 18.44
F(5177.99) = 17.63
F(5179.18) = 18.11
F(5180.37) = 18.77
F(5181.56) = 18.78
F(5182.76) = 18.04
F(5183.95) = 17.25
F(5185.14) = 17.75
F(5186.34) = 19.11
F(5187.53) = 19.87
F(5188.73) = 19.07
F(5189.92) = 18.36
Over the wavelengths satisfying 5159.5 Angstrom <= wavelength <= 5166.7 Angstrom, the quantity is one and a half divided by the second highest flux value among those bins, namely 0.0709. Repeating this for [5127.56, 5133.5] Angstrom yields 0.0735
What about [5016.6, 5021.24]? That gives 0.0799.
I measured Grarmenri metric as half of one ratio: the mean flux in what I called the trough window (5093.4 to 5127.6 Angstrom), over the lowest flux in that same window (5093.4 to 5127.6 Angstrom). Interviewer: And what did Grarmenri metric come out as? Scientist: 0.565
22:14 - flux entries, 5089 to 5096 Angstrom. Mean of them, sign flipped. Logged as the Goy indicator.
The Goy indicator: -20.9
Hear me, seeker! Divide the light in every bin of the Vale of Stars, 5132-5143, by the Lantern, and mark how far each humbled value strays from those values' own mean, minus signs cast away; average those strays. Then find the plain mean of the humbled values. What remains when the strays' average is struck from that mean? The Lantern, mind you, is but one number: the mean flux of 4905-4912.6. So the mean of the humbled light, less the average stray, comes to 1.00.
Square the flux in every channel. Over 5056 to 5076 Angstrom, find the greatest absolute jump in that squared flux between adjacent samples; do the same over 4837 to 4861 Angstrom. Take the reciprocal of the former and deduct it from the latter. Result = 385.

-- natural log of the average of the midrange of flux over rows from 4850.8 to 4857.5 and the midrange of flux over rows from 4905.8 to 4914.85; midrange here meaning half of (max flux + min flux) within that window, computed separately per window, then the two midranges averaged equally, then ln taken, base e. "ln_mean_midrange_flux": 2.98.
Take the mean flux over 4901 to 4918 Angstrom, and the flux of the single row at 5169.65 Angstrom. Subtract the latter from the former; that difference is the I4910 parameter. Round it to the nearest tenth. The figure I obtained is 3.4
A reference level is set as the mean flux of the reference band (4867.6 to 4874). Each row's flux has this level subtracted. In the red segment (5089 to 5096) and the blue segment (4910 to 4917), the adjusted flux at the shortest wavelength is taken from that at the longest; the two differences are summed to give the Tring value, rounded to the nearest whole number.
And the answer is 1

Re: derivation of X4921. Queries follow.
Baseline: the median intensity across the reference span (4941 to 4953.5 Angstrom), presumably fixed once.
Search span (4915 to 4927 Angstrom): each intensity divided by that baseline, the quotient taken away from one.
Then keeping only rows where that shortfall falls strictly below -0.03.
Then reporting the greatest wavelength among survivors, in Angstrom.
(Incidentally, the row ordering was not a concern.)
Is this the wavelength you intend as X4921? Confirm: 4926.75 Angstrom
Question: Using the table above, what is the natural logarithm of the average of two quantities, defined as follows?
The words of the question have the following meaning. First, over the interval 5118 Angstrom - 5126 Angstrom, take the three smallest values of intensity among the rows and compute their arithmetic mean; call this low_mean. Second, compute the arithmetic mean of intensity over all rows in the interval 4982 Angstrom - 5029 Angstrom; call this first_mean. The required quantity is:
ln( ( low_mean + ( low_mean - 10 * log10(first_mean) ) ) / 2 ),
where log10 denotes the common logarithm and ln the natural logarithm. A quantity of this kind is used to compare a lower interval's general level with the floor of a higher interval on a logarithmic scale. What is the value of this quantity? 2.57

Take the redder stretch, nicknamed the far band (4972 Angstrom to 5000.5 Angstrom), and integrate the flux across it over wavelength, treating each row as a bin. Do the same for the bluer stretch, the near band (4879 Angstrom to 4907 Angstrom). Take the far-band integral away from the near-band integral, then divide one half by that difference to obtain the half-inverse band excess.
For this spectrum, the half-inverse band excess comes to 0.01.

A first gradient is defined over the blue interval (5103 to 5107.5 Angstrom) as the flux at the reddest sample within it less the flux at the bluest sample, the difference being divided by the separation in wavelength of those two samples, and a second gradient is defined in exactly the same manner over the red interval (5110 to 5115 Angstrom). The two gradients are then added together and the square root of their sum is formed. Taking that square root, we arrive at 0.7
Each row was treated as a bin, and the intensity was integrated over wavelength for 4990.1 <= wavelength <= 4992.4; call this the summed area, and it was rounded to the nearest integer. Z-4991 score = 44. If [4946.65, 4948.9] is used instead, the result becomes 46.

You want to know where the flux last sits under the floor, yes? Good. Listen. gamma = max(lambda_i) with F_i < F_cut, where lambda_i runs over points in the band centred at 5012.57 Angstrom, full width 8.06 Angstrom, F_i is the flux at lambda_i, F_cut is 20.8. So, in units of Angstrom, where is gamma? 5013.73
